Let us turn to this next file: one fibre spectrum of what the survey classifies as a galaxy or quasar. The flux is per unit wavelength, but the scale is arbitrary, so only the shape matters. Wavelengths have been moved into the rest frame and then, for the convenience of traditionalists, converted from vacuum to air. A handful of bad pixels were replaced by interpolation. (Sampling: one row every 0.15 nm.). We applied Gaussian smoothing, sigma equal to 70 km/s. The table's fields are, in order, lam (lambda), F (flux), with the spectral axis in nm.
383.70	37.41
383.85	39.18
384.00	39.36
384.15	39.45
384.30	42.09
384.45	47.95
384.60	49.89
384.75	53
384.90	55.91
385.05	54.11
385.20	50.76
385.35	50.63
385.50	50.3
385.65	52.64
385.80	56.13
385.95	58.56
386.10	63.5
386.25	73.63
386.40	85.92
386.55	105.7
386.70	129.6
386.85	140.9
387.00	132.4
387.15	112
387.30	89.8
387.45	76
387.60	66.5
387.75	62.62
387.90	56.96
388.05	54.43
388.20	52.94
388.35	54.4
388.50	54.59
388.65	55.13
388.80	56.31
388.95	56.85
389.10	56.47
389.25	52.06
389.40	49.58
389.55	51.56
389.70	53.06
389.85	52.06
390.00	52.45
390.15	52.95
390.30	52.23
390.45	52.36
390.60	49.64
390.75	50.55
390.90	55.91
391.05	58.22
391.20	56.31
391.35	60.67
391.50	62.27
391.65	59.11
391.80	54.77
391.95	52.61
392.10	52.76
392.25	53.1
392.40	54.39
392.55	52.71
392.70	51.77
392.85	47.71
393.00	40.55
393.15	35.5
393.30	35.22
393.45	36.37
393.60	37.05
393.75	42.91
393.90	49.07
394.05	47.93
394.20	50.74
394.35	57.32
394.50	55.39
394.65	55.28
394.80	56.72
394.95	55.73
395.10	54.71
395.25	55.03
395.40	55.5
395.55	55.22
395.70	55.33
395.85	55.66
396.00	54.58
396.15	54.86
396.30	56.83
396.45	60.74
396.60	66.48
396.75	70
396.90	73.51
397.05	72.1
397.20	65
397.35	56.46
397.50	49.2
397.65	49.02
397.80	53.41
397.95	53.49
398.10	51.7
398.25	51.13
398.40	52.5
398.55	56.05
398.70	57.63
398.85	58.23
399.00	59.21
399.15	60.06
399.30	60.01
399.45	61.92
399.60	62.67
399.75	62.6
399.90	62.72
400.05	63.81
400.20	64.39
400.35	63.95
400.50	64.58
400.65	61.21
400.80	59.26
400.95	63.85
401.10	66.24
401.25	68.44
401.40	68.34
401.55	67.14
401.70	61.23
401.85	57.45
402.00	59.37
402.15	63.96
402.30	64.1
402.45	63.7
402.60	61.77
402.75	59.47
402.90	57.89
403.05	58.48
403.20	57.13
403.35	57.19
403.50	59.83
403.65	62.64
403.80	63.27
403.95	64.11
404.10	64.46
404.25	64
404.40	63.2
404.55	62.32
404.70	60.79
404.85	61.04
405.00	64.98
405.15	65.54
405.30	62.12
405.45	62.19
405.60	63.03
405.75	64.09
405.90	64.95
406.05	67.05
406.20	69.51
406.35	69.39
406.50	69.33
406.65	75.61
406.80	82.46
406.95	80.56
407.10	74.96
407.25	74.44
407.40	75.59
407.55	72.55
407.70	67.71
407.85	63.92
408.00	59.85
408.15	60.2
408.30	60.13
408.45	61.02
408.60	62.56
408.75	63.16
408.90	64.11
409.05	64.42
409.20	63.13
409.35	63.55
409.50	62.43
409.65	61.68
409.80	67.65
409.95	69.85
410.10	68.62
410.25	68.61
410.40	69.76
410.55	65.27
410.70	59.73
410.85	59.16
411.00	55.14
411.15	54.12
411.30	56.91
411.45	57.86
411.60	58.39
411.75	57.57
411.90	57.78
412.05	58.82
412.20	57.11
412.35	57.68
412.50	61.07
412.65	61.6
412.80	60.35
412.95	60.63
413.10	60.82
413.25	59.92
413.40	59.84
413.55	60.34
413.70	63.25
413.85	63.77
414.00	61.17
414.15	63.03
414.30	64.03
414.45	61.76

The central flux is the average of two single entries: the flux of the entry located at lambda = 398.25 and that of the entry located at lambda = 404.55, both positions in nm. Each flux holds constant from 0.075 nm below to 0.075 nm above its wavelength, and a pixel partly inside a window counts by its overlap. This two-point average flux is 56.7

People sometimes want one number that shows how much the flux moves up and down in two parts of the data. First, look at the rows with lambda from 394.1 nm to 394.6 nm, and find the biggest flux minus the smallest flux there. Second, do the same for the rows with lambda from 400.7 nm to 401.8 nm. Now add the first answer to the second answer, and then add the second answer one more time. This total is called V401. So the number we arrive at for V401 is 24.9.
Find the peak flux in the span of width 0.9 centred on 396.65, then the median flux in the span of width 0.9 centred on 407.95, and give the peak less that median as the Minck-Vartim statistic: 11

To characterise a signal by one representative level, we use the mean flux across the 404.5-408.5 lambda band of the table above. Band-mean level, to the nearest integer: 67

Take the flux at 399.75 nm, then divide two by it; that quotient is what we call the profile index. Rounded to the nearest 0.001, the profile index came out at 0.032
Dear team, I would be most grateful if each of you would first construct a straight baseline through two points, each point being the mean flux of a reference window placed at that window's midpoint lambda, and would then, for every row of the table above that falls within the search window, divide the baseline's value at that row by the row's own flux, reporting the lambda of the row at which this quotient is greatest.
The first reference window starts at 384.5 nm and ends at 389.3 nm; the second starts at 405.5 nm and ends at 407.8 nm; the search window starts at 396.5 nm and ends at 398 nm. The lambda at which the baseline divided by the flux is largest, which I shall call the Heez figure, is 397.65 nm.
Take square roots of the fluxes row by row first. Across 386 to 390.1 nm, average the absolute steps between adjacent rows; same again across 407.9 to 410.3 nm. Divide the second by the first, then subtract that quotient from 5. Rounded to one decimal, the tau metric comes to 4.8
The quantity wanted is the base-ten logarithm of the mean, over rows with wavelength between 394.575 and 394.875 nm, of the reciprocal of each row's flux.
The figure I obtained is -1.75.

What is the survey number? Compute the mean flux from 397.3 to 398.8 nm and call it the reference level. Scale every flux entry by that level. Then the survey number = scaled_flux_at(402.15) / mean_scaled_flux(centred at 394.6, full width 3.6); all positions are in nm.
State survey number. 1.28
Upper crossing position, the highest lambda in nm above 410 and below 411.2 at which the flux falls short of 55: 411.15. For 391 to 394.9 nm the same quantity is 394.20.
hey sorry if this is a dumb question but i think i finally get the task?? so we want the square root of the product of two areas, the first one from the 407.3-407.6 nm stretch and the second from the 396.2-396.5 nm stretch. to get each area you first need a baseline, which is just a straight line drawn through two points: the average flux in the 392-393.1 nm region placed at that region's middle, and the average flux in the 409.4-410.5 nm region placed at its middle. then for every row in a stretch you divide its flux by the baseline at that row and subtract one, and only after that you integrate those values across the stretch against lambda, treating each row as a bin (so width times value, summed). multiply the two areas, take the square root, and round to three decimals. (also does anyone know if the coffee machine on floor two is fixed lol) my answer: 0.034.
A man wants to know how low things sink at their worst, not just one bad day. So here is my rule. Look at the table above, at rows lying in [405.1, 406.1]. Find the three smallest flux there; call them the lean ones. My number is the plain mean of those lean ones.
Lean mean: 62.4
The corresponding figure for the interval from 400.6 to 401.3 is 61.4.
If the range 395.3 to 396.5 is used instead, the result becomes 54.9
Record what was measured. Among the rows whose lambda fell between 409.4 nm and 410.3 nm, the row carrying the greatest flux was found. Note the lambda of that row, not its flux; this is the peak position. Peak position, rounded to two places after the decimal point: 409.95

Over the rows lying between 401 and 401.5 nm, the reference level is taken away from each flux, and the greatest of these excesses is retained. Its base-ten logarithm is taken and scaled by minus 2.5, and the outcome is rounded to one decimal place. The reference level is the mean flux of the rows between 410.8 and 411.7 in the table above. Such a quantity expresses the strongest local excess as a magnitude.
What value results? -2.7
